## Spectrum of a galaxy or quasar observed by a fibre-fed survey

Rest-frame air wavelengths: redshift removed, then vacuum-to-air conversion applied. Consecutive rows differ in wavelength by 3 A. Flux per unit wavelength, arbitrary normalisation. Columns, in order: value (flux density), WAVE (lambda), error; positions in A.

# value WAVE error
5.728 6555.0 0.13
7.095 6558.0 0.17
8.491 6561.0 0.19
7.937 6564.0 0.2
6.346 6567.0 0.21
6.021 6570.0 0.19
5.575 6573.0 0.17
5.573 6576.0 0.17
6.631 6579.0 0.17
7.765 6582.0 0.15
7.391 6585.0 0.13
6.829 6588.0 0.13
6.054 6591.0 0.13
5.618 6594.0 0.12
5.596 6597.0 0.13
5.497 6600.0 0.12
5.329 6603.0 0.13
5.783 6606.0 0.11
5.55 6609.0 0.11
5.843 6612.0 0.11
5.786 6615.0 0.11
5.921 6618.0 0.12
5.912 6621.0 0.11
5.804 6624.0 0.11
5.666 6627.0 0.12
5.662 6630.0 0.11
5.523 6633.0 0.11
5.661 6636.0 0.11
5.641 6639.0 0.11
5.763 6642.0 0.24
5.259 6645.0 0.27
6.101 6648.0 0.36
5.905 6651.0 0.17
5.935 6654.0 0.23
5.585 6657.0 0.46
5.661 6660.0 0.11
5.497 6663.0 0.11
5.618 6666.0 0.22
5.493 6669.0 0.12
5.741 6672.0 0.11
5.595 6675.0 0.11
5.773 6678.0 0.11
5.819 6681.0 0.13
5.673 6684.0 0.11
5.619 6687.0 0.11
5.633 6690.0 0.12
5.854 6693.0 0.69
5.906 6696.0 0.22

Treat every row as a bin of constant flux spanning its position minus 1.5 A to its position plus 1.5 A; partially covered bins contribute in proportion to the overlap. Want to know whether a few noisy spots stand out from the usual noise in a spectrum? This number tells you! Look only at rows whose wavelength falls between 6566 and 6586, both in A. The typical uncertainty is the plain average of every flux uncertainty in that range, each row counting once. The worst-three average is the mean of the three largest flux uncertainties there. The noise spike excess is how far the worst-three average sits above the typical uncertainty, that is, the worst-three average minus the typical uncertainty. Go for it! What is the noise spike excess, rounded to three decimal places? 0.020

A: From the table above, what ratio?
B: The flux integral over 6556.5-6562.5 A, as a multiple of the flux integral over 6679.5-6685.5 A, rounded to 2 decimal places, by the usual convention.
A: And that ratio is 1.36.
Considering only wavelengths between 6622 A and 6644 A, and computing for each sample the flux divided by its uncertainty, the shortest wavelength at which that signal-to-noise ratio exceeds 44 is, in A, 6624.0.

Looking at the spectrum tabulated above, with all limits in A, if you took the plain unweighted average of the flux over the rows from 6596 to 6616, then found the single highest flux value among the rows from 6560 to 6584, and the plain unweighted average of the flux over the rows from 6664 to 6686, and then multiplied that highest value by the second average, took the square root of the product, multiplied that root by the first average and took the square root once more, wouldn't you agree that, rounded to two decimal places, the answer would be 6.25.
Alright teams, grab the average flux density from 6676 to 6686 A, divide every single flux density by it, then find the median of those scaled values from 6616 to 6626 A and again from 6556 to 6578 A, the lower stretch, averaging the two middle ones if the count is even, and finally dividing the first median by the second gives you 0.93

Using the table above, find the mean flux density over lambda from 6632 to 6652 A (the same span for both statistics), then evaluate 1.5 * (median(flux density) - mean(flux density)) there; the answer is -0.05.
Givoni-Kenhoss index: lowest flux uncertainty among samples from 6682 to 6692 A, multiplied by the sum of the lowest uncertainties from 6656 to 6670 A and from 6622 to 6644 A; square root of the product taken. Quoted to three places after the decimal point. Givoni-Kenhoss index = 0.156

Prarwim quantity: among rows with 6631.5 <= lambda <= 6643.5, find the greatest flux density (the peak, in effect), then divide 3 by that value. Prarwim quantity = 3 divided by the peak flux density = 0.521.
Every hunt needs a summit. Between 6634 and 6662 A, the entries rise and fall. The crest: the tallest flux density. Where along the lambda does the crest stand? 6648.0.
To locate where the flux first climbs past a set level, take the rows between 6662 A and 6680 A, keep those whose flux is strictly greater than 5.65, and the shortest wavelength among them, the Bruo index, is 6672.0 A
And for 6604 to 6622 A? 6606.0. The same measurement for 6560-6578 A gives 6561.0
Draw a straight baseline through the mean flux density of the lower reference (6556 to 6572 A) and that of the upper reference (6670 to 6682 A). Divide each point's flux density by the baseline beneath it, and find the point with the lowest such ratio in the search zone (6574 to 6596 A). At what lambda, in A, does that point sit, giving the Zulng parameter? 6576.0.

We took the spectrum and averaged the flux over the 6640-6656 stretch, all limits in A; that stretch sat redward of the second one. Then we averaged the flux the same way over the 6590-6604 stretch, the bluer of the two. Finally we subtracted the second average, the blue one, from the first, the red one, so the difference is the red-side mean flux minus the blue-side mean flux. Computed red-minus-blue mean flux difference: 0.17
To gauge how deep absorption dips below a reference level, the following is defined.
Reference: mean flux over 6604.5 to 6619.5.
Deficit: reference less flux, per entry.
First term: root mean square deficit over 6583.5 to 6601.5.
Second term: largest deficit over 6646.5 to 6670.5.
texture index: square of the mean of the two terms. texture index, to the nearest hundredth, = 0.30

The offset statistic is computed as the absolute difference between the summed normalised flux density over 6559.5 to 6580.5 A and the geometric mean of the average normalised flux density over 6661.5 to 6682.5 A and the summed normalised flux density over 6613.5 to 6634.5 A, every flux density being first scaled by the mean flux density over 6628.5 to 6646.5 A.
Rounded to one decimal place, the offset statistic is 5.6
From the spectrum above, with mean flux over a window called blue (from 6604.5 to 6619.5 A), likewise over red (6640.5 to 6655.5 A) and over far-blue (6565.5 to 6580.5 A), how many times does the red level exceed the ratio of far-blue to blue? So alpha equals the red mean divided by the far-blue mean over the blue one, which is 5.55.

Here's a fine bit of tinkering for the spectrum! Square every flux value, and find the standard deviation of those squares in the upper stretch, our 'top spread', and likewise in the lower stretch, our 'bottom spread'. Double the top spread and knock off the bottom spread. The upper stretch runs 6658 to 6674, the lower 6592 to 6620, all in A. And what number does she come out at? 0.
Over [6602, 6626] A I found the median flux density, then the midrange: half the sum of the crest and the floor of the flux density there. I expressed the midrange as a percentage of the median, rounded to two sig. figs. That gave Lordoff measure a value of 97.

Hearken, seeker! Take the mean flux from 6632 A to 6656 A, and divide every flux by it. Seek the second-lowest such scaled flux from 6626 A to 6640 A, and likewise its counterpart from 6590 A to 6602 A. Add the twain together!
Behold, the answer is 1.96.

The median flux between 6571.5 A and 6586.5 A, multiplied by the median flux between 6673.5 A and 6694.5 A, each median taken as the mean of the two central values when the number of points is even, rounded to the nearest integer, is 38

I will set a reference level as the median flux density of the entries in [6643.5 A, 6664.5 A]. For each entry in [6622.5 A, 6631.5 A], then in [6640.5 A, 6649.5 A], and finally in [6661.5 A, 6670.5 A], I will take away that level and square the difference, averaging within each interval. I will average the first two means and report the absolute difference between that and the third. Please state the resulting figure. 0.05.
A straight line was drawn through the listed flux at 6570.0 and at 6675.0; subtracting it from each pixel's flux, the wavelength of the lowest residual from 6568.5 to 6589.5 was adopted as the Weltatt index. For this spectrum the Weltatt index 6573.0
